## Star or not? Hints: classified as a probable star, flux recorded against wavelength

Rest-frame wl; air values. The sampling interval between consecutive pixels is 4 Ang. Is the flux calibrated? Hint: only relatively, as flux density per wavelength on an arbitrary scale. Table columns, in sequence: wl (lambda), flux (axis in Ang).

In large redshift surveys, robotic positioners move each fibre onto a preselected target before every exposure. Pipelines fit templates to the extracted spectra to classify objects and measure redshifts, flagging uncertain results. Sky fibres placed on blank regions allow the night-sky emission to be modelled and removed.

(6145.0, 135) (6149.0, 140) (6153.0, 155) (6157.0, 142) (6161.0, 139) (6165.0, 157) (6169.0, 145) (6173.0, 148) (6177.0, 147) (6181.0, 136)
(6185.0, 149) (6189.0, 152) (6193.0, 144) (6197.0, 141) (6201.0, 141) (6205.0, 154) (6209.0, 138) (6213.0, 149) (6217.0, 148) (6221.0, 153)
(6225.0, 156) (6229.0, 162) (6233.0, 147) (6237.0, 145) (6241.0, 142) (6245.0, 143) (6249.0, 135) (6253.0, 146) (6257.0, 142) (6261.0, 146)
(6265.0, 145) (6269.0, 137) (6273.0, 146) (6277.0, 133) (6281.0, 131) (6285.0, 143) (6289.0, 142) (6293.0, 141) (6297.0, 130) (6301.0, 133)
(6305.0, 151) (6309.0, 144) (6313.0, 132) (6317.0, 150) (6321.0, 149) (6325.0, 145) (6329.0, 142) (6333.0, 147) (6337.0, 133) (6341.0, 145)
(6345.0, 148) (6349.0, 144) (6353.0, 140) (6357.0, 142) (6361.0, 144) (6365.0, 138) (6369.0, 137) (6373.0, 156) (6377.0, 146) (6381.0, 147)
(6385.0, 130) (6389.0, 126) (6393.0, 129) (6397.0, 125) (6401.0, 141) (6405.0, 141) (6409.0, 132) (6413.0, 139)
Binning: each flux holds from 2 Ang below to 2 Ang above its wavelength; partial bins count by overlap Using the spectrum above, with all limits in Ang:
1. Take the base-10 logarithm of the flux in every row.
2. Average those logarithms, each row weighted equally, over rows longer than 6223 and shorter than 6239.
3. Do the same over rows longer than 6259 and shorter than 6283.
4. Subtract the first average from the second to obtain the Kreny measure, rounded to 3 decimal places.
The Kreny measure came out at -0.038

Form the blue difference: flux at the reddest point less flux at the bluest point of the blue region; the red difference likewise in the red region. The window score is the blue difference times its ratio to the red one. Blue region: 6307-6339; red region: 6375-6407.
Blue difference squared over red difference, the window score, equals -24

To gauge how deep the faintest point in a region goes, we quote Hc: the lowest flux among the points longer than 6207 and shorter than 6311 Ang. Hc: 130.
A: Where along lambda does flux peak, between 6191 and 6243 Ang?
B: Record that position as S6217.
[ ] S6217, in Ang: 6229.0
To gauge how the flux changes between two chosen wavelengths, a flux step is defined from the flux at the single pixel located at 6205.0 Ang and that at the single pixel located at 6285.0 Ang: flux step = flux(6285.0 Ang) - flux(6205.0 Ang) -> -11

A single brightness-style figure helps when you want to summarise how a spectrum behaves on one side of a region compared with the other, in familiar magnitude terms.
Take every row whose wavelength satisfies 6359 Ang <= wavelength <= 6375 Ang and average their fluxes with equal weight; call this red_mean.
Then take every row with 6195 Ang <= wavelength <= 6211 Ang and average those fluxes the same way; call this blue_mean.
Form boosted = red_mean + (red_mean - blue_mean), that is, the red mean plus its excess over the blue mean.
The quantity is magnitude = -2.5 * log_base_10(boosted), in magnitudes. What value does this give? -5.40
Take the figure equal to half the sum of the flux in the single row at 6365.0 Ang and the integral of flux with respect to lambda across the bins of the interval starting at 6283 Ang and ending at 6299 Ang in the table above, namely 1181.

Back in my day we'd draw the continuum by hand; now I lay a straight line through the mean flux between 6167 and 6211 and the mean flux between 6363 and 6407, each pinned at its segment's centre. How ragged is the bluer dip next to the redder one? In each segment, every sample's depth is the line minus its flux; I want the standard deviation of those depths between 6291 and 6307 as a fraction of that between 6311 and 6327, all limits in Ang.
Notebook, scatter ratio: 1.13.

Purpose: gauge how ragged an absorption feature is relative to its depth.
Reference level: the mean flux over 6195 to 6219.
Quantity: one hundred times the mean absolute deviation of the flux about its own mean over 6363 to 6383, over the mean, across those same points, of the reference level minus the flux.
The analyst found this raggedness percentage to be 1593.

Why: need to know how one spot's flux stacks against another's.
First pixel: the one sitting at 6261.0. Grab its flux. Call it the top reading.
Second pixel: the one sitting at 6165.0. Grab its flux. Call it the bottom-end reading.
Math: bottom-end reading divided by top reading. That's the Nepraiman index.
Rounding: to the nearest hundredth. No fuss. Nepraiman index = 1.08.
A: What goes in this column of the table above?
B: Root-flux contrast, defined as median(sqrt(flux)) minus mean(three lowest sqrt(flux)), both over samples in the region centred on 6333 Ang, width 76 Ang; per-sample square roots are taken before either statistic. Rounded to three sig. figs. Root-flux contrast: 0.526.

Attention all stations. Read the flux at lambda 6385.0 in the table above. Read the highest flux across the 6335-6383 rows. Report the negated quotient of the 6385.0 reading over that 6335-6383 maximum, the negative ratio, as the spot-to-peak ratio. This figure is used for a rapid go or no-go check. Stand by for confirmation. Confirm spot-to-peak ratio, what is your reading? -0.83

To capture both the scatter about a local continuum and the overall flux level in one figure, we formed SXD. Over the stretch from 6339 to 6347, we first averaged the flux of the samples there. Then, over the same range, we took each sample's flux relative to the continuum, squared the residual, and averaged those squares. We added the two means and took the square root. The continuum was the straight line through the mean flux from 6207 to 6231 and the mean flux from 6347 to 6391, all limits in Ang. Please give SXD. 12.8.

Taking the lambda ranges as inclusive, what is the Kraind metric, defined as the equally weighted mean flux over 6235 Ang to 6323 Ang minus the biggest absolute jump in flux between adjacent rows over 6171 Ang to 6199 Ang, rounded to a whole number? 128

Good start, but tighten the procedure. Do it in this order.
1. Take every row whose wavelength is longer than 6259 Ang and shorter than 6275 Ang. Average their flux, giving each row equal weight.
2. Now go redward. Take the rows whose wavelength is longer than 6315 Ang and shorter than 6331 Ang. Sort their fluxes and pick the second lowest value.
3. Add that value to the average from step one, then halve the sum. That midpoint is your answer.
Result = 144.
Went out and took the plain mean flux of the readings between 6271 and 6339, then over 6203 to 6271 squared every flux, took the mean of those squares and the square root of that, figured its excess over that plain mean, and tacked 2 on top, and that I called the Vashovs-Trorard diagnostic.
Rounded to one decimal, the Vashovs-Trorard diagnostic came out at 7.8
